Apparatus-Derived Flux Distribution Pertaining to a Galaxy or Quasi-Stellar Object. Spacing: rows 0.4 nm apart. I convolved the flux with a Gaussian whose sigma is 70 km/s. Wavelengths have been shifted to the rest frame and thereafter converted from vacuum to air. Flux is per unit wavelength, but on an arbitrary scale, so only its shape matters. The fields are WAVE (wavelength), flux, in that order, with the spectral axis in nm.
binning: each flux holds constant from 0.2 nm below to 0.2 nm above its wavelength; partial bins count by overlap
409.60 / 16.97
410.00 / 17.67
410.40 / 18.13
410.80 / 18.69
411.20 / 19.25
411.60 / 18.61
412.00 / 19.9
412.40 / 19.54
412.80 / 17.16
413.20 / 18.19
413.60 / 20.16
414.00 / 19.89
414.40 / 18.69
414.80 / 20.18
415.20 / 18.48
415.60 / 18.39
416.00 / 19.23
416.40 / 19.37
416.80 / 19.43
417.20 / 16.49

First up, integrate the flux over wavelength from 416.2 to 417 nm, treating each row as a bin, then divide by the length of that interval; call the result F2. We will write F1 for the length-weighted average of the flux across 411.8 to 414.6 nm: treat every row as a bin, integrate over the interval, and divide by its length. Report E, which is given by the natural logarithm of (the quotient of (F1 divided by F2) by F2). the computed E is -2.98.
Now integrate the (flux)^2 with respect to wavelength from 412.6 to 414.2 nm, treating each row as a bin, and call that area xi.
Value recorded 571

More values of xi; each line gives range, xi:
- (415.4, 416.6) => 433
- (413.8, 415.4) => 597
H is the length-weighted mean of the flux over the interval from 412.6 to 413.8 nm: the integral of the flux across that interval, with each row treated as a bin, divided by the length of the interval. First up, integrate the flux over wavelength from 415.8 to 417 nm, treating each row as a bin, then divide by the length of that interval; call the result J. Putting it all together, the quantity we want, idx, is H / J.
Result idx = 0.96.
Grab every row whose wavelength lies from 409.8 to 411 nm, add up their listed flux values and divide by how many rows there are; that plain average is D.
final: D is 18.2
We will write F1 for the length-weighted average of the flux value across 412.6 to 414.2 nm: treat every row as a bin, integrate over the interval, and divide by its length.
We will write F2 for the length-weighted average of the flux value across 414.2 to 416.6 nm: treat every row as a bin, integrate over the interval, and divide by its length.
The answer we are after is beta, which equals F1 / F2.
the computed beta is 0.99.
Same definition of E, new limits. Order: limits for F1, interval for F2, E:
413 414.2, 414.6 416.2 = -2.93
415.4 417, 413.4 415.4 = -2.99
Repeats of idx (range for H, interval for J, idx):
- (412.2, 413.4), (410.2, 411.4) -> 0.98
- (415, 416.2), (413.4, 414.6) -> 0.96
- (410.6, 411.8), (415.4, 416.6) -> 0.99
